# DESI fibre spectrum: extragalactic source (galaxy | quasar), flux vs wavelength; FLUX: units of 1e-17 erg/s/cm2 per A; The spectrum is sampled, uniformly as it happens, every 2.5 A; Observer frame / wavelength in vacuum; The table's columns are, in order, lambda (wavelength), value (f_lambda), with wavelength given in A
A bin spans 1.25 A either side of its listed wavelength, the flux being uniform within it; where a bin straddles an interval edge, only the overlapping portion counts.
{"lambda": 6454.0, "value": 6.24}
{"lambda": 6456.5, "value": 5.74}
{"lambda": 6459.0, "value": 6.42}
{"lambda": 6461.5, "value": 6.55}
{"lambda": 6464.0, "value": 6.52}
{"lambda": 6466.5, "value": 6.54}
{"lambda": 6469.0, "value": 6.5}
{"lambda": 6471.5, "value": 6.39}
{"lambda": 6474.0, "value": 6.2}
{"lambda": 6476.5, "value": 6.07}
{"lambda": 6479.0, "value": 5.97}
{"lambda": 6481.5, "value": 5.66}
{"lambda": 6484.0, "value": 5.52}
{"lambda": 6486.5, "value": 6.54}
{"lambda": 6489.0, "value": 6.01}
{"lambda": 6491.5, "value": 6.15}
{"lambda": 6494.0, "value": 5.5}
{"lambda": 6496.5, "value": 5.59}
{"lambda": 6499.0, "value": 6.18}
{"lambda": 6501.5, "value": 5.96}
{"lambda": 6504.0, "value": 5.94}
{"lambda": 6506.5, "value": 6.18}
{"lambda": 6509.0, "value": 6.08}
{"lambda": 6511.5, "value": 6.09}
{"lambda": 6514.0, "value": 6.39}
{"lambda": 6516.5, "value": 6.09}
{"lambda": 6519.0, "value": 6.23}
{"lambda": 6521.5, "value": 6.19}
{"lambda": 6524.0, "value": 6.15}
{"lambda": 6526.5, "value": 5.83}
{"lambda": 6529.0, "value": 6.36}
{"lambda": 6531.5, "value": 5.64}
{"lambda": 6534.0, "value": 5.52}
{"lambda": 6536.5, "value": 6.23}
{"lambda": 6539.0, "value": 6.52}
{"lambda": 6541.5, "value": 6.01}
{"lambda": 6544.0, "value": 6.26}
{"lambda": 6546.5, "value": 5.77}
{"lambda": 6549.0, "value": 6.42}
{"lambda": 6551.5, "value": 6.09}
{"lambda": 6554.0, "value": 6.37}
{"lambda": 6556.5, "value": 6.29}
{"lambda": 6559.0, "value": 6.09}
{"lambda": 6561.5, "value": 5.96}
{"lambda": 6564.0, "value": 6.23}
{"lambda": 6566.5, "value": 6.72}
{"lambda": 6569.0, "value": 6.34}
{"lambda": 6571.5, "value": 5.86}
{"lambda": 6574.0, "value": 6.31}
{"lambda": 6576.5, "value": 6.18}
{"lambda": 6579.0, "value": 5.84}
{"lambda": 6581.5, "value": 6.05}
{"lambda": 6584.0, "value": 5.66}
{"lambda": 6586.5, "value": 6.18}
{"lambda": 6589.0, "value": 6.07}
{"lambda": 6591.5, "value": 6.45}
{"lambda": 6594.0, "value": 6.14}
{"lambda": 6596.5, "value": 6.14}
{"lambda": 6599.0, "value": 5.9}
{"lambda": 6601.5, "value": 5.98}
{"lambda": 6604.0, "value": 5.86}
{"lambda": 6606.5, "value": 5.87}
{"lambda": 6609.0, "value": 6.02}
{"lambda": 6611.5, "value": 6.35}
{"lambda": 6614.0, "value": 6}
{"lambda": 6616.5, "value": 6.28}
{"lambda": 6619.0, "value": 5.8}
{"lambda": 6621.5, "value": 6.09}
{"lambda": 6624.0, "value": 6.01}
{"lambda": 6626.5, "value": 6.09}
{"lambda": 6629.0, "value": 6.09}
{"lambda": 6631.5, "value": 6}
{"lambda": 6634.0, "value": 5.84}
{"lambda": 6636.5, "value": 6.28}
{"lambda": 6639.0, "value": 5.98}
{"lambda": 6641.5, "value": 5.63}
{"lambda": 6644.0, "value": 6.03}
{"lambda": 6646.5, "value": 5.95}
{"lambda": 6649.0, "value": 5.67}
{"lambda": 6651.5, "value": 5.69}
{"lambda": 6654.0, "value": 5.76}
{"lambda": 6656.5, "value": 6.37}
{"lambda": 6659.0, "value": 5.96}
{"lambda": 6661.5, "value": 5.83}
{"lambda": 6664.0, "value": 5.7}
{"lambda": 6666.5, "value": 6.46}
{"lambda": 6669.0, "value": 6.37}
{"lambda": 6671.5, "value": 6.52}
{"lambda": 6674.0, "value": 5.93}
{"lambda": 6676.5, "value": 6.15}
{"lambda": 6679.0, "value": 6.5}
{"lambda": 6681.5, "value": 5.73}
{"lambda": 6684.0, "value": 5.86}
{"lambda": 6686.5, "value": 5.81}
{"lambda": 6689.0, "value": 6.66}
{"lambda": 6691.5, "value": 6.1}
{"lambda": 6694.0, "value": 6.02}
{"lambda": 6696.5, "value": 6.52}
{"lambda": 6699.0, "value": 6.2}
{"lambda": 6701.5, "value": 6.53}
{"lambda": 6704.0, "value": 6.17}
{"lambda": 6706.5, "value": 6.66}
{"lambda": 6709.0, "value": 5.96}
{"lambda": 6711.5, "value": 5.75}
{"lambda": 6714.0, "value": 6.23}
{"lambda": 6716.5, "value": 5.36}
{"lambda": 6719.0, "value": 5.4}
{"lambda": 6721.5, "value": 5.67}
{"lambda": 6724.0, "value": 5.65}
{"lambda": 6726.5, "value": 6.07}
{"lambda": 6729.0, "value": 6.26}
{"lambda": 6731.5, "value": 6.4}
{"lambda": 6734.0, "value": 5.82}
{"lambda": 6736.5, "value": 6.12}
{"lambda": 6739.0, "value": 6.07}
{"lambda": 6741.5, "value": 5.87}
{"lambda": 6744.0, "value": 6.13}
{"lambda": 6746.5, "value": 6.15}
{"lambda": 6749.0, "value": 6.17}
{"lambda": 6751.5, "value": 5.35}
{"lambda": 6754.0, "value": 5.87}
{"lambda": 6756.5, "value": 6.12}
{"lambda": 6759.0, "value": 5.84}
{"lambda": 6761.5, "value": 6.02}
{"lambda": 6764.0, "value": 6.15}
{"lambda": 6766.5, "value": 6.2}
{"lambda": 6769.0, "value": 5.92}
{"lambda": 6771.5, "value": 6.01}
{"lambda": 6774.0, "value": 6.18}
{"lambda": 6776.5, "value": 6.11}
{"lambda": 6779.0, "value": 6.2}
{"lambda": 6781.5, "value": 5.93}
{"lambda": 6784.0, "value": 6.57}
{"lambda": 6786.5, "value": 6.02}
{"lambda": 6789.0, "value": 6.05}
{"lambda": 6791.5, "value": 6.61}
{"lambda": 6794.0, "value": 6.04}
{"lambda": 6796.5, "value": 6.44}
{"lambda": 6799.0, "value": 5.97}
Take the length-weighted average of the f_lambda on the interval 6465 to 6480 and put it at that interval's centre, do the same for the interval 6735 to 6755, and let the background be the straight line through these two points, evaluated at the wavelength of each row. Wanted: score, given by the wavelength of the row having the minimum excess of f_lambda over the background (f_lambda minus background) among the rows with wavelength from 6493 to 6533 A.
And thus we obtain 6494.0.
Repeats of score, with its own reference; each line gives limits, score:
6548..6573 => 6571.5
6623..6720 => 6716.5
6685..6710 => 6686.5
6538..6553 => 6546.5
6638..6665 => 6641.5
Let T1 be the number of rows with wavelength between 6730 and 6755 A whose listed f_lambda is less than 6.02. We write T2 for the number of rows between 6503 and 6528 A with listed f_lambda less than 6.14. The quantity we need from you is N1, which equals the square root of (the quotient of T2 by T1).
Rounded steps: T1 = 4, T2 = 5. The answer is 1.1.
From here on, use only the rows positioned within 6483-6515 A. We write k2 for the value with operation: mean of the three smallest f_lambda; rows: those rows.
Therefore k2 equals 5.54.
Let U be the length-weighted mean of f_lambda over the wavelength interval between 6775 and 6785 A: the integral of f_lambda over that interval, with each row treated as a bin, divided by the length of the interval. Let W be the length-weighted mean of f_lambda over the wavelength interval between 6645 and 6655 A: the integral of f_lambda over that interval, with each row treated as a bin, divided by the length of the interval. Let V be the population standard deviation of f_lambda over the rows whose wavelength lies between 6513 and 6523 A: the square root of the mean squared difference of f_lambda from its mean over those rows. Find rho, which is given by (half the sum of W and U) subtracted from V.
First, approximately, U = 6.19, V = 0.11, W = 5.77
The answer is -5.88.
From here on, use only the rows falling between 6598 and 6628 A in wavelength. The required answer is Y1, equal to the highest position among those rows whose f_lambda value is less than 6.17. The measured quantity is 6626.5 A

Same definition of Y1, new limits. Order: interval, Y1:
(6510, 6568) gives 6561.5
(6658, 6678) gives 6676.5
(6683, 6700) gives 6694.0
